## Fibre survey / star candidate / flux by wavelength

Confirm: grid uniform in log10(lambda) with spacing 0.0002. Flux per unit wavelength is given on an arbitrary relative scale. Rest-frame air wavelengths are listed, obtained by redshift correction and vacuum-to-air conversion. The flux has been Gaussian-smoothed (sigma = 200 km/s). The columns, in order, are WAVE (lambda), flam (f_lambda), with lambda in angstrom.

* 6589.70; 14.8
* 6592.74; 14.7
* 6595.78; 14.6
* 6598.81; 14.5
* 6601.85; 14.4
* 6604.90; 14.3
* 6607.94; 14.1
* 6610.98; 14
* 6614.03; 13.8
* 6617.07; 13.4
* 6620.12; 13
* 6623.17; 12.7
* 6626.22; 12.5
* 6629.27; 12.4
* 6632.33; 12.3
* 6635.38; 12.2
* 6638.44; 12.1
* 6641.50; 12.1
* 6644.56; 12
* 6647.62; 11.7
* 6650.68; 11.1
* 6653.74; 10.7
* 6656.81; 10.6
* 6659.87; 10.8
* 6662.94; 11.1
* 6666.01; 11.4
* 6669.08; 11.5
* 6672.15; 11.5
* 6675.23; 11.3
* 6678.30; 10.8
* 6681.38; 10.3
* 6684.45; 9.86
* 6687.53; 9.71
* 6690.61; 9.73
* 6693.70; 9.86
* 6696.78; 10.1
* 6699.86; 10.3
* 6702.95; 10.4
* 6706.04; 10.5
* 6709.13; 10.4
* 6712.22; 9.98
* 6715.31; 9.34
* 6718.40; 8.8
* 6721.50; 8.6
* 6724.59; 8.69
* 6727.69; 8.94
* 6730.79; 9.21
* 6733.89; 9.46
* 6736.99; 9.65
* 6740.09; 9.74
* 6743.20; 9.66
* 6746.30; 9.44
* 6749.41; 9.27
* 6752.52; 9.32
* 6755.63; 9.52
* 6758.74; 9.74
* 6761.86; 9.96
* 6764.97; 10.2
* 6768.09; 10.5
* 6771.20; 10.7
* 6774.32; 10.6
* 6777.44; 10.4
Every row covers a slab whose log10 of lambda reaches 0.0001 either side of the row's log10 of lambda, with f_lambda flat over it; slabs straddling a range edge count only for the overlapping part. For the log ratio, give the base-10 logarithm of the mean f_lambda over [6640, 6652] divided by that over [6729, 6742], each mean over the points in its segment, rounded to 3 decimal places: 0.091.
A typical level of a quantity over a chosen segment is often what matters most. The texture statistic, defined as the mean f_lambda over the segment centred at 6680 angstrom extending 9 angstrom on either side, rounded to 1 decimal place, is 10.6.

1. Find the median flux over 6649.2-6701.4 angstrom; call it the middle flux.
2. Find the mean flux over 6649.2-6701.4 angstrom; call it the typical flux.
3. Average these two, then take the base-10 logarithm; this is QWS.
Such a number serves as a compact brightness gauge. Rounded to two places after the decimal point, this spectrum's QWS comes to 1.03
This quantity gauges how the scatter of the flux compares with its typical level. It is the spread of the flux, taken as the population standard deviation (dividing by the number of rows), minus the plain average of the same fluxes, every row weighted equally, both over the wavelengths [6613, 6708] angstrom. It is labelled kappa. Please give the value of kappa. -10.2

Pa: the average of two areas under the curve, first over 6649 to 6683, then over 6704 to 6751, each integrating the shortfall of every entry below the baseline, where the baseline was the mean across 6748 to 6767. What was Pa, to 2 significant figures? -17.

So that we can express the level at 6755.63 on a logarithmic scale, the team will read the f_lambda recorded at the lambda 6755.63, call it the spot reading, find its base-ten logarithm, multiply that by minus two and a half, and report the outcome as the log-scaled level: -2.45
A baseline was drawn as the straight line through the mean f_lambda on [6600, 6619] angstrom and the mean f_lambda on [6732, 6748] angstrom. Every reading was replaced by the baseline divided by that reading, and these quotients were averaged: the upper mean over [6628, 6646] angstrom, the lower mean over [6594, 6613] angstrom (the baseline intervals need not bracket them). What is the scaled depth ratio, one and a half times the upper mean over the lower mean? 1.62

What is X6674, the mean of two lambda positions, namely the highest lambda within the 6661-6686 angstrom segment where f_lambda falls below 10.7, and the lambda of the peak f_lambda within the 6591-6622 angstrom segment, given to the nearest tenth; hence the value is 6638.6 angstrom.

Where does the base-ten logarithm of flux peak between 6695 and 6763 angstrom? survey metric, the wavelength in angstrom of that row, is 6706.04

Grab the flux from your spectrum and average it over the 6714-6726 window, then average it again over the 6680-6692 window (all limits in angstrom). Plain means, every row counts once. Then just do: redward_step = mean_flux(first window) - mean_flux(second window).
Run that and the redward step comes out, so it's -1.0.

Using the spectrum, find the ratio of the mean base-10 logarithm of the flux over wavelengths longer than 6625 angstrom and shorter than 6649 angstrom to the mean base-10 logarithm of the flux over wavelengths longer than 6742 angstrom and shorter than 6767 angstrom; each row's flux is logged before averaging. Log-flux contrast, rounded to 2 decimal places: 1.10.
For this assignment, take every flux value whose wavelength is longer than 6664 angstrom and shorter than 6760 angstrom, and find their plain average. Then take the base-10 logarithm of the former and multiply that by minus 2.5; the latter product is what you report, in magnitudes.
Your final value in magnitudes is -2.49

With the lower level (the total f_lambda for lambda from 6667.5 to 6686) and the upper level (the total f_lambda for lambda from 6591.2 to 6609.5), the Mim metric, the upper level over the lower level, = 1.33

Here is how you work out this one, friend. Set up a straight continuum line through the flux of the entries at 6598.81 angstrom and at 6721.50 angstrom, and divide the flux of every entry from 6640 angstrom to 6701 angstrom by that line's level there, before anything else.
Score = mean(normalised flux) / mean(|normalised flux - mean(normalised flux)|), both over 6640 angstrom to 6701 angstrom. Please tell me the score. 25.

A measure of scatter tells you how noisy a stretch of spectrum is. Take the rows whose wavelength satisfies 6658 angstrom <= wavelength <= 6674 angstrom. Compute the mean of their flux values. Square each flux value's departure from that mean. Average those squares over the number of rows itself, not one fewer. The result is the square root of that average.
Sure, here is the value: 0.27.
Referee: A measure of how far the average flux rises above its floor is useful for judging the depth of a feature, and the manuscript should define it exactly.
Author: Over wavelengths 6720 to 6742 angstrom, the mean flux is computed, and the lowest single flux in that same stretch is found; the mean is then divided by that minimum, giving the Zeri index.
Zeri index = 1.07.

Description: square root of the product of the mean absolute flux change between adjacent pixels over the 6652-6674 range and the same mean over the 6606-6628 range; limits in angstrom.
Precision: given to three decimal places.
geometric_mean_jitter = 0.211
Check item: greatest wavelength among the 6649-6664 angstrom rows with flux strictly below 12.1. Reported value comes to 6662.94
